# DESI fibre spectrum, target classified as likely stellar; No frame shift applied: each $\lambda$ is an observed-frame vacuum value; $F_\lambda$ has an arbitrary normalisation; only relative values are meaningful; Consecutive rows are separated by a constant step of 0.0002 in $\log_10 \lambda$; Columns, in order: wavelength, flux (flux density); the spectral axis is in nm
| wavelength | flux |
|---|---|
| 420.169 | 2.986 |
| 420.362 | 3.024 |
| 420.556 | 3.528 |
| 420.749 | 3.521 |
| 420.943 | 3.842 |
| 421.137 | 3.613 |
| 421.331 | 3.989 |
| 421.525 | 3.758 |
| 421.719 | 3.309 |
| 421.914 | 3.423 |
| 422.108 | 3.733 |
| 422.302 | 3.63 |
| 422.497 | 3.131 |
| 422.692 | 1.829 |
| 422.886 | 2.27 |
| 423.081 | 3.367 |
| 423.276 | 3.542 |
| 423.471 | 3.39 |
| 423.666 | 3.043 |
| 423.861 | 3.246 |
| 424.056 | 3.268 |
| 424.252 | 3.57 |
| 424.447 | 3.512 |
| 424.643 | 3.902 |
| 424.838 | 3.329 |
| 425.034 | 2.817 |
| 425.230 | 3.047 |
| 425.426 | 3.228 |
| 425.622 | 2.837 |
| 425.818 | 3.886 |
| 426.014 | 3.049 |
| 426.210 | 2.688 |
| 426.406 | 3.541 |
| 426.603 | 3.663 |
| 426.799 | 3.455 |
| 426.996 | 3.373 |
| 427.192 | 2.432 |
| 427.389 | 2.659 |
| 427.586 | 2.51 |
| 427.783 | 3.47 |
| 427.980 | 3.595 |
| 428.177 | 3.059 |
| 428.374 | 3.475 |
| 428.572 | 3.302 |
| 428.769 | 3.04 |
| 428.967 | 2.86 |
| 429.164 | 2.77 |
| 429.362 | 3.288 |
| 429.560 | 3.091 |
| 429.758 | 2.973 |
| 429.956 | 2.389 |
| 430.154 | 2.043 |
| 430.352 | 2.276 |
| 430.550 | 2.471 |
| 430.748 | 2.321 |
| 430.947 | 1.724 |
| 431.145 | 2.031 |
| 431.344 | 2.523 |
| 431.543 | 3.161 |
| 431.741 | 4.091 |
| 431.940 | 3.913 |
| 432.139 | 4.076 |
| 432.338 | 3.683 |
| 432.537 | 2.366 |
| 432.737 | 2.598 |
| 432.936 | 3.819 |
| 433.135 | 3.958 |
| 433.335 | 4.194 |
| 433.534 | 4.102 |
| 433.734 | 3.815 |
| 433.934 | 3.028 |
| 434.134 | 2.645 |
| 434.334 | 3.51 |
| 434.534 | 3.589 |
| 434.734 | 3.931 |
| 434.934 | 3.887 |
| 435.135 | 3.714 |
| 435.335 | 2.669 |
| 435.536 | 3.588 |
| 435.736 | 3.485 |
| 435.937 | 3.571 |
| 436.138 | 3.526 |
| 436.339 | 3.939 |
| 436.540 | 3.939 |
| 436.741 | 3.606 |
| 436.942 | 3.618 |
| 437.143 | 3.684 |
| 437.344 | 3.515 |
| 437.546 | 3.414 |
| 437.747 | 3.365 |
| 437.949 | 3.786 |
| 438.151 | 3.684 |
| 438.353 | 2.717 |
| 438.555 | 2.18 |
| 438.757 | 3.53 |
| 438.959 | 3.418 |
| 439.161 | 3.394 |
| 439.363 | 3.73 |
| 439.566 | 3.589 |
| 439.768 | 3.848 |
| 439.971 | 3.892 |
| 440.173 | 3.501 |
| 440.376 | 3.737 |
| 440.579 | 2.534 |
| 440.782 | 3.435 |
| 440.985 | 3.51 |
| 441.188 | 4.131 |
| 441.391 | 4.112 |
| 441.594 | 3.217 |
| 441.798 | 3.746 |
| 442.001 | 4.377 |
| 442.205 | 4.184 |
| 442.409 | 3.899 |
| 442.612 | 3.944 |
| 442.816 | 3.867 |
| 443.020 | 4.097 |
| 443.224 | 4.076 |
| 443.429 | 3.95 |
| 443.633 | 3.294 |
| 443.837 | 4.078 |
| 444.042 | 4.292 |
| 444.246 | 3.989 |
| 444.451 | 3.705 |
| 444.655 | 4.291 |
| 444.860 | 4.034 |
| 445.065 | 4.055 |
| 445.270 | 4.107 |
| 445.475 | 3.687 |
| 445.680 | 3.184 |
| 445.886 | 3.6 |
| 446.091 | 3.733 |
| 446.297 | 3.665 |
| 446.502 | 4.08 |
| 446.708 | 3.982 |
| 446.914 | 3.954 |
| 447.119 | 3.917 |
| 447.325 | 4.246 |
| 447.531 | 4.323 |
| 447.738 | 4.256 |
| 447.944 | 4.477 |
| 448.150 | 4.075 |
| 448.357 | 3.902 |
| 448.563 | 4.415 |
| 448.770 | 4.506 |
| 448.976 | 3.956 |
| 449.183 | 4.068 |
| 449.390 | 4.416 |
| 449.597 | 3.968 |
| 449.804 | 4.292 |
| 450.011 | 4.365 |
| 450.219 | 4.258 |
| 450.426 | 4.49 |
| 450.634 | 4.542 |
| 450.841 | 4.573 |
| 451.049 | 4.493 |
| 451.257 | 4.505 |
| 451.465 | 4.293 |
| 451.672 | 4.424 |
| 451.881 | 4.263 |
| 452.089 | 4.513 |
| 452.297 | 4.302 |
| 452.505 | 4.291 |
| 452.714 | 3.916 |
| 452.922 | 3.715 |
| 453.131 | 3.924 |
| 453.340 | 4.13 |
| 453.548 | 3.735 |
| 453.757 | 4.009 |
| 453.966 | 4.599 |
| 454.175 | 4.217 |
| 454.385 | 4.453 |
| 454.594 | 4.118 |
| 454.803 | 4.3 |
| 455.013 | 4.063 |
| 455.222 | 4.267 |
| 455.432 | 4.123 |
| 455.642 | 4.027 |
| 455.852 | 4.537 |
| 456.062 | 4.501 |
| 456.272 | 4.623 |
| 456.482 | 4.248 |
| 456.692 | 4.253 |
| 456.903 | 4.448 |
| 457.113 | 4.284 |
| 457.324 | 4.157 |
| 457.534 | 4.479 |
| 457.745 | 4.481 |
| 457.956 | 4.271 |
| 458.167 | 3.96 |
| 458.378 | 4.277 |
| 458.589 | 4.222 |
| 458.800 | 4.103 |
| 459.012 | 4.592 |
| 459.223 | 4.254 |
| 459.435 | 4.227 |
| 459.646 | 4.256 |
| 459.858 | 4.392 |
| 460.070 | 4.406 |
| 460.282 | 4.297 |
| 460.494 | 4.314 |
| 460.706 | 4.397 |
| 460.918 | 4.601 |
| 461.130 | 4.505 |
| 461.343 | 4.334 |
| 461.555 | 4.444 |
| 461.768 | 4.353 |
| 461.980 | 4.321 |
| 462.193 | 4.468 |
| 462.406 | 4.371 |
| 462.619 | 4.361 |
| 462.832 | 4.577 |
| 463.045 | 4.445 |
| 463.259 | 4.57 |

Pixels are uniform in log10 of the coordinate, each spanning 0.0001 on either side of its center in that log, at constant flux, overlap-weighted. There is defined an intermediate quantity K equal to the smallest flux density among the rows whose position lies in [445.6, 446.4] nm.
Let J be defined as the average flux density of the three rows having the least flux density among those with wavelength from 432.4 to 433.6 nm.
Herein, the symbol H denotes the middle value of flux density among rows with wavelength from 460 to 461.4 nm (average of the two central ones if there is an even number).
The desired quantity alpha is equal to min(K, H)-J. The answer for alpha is 0.3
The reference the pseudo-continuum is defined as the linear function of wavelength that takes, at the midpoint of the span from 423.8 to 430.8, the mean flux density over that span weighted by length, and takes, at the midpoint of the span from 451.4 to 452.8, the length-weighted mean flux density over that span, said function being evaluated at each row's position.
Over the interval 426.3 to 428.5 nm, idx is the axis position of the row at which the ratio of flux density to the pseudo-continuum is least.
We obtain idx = 427.192 nm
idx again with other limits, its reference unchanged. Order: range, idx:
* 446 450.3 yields 446.297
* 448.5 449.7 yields 449.597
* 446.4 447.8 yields 447.119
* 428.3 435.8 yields 430.947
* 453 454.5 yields 453.548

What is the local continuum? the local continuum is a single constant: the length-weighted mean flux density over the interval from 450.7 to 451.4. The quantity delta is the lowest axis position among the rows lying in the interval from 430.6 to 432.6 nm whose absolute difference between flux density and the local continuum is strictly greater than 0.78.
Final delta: 430.748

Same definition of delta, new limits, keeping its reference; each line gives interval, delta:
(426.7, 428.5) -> 426.799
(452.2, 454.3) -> 452.922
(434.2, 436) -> 434.334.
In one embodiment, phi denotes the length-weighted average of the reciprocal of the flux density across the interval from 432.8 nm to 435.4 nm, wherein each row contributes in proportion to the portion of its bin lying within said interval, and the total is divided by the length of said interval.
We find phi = 0.284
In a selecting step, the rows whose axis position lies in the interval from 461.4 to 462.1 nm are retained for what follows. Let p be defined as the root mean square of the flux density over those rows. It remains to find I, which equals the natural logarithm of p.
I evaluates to 1.48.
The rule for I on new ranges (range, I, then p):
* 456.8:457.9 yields 1.48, 4.37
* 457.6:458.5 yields 1.45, 4.25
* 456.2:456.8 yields 1.48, 4.38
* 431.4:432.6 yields 1.28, 3.60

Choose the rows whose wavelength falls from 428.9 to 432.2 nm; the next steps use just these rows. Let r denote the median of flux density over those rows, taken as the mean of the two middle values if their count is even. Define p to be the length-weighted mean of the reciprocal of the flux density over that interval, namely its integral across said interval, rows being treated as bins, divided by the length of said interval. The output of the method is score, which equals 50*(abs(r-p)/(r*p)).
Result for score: 114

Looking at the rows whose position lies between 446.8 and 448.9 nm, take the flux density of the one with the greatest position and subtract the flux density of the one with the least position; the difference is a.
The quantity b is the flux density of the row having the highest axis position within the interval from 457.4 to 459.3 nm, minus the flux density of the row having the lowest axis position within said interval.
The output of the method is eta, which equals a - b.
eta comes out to 0.78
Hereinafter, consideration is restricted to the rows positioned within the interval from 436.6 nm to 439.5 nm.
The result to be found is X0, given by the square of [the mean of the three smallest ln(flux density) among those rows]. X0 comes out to 1.0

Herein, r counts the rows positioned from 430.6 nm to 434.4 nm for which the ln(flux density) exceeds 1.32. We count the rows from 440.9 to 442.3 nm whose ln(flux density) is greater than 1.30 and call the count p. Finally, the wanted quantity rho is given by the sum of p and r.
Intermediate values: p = 5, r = 8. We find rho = 13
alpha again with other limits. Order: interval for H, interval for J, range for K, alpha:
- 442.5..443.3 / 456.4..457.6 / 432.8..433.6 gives -0.4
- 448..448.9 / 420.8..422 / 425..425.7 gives -0.6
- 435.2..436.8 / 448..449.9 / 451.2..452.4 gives -0.4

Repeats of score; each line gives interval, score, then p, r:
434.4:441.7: 159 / 0.29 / 3.59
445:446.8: 175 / 0.27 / 3.73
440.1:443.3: 173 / 0.27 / 3.88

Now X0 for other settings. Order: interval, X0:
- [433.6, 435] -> 1.2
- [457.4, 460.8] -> 2.0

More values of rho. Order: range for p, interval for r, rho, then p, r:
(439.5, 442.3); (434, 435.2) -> 10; 8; 2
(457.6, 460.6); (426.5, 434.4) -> 22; 14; 8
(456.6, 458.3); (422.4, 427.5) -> 10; 8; 2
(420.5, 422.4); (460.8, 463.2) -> 15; 4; 11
